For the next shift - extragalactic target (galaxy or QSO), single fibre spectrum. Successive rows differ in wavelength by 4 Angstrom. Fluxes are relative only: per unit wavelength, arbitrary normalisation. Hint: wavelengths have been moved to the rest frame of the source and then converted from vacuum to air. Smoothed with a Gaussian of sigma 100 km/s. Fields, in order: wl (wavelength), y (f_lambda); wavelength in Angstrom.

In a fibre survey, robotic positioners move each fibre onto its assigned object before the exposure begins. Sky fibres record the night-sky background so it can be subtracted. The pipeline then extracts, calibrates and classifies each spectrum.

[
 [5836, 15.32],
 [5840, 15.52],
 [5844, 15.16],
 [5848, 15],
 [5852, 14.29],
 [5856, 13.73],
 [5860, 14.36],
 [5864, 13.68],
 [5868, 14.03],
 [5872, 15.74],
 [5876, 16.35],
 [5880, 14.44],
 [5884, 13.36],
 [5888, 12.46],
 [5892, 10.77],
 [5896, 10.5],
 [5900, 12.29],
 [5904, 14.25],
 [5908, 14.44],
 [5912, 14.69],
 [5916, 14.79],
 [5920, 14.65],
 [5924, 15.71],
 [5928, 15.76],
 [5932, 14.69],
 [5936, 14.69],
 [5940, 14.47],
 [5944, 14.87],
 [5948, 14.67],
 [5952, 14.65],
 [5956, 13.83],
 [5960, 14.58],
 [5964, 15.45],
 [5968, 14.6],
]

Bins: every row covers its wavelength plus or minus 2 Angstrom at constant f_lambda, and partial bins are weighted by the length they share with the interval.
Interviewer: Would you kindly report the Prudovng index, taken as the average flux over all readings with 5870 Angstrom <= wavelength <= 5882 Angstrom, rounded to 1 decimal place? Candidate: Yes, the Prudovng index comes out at 15.5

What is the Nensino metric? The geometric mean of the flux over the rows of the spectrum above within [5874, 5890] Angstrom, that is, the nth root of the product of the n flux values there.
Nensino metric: 14.1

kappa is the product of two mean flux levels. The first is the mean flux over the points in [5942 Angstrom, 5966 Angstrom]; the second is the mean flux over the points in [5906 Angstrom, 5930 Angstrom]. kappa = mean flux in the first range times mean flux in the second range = 220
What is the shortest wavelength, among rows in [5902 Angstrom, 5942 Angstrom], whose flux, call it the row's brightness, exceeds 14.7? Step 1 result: 5916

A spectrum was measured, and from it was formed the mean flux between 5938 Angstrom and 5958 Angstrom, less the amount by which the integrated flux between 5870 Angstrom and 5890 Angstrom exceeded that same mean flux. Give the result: -260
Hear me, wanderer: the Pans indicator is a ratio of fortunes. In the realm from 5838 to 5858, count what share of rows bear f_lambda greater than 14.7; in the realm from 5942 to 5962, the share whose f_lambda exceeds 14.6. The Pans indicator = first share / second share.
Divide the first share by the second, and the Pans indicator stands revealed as 1.00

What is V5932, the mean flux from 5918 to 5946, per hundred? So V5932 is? 0.150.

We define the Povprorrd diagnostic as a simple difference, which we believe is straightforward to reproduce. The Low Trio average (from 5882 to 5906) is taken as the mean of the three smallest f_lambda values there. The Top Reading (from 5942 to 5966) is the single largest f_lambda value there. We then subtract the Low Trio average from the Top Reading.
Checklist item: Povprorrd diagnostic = 4.3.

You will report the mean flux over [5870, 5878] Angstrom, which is 16.0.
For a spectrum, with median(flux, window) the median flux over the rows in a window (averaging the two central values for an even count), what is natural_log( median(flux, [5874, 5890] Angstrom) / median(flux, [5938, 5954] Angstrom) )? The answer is -0.053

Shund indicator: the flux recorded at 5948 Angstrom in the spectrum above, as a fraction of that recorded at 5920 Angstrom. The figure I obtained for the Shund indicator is 1.00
